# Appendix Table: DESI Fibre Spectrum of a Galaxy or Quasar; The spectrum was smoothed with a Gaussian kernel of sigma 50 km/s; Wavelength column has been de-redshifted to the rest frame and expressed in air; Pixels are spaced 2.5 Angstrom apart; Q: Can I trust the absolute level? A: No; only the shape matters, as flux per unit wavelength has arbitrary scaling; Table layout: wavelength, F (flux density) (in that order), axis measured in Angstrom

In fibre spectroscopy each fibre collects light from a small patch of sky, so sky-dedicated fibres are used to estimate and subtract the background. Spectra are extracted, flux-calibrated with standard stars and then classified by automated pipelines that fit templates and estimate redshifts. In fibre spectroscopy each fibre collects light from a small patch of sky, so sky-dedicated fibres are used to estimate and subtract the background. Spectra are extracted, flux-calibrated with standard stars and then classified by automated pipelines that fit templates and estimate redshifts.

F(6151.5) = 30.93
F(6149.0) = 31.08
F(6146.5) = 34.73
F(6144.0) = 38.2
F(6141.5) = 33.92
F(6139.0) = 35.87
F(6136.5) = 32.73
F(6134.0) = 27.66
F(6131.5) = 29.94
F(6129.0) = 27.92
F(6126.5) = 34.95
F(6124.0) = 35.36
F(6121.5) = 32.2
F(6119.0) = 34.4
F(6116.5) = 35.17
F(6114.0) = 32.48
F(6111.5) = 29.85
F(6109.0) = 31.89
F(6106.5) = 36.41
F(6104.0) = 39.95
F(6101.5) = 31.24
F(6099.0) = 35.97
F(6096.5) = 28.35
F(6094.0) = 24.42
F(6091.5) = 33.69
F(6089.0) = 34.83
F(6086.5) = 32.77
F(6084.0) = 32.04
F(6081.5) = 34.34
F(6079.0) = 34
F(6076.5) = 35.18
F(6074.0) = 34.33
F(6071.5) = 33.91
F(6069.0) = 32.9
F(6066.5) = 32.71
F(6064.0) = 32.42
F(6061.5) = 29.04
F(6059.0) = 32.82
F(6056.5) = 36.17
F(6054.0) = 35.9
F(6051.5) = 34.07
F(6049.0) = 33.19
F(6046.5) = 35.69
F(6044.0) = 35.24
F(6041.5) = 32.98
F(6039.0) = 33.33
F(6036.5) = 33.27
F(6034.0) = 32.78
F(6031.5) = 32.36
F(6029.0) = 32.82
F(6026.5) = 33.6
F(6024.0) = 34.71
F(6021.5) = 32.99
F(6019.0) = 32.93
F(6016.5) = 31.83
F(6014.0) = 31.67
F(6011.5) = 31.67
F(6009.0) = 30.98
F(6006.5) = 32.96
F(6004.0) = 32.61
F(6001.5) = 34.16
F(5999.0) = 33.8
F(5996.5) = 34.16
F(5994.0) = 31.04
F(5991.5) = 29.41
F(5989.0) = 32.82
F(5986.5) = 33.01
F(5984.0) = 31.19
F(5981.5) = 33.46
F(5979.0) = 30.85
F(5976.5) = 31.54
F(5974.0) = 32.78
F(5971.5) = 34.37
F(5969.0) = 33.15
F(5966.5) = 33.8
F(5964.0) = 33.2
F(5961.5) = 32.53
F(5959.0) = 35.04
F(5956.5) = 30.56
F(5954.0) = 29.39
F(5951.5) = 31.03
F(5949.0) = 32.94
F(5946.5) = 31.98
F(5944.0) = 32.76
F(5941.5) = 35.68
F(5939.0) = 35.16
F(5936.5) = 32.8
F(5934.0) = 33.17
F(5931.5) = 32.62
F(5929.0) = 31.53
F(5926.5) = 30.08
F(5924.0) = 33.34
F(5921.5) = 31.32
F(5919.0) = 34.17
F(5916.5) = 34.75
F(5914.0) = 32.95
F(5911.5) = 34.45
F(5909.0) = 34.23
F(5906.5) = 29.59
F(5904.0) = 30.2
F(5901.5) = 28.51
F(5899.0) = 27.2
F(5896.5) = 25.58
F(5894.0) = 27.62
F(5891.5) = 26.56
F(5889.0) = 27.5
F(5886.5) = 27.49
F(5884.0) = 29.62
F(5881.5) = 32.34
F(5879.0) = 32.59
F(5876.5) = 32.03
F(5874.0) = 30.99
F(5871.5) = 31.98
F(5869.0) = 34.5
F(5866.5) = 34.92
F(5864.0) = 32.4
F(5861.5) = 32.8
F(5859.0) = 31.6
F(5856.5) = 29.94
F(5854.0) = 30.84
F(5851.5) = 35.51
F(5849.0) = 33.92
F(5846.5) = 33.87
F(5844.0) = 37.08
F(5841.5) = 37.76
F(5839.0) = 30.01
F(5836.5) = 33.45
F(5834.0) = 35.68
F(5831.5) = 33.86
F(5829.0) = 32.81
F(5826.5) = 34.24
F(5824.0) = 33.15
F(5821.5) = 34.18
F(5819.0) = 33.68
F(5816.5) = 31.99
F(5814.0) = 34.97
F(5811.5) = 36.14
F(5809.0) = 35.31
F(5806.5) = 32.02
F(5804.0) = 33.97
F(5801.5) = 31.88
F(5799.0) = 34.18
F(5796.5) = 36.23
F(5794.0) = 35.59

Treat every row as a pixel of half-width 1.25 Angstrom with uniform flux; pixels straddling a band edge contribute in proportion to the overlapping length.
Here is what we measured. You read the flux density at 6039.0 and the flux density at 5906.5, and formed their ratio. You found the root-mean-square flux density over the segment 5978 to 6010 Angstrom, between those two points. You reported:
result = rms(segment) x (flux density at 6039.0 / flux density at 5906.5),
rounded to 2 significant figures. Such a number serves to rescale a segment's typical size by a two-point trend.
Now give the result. 36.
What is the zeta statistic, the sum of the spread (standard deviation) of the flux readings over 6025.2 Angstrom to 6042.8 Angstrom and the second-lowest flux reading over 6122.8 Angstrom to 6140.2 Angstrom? 28.3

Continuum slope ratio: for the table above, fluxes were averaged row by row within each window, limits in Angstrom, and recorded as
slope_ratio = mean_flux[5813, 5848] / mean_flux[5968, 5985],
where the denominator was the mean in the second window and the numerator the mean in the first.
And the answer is 1.05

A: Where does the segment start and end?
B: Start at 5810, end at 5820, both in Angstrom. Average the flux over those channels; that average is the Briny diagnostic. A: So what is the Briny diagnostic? 34.2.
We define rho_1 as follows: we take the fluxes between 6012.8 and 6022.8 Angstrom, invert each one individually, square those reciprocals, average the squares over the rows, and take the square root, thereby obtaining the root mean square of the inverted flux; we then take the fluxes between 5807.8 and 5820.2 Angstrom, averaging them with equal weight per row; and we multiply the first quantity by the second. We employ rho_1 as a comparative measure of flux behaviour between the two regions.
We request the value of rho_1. 1.06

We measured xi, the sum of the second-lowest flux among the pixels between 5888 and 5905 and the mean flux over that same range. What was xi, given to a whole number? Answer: 54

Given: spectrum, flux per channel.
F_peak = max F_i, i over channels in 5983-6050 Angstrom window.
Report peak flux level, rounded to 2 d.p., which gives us 35.69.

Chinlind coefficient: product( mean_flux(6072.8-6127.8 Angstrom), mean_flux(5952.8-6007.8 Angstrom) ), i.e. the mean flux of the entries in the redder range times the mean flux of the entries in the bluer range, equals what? 1085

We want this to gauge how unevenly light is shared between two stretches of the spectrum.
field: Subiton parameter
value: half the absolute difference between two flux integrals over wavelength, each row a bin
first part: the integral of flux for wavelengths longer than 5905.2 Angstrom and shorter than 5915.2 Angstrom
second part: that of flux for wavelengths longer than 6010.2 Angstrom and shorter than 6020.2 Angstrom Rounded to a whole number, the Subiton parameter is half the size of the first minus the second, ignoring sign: 4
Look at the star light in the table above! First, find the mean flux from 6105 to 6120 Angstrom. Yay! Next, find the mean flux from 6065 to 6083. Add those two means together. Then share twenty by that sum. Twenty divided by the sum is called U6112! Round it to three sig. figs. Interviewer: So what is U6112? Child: 0.297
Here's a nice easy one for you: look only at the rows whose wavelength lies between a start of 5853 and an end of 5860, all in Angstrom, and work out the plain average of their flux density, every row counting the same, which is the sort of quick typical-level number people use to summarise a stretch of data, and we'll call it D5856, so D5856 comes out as 30.8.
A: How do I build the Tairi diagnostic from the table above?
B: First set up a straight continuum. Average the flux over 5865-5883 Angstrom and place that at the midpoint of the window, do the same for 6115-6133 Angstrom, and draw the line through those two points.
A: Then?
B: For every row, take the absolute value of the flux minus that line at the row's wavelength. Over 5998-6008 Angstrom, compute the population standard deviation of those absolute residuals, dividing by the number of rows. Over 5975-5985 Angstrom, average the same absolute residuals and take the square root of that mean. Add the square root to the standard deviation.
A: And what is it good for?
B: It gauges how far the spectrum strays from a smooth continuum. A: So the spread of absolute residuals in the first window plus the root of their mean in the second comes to 1.69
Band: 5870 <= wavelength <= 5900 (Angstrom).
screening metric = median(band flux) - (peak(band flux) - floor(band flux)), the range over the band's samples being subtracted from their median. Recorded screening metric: 22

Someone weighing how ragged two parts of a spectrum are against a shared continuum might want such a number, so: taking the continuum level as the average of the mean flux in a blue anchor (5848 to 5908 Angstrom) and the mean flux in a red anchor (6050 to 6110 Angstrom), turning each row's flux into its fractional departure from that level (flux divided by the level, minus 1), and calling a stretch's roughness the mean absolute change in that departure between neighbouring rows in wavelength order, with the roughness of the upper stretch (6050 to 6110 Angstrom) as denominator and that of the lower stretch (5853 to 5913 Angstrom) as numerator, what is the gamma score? 0.48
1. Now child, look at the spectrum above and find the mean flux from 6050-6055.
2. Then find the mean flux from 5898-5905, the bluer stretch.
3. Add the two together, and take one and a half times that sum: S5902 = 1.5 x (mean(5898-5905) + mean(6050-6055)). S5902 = 95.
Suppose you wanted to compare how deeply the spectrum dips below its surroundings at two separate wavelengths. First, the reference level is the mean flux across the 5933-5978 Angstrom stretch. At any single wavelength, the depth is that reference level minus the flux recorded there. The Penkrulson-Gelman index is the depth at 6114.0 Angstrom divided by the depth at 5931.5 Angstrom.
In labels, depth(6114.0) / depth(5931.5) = 2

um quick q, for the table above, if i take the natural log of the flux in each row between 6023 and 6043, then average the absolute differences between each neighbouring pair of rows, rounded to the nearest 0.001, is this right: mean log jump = 0.016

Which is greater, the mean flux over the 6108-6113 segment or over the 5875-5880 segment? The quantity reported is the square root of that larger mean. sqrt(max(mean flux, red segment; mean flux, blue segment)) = 5.68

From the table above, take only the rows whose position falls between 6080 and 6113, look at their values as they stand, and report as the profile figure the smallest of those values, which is 24.42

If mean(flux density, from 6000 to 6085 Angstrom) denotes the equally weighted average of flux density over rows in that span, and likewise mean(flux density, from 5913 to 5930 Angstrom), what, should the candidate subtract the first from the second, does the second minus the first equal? -0.69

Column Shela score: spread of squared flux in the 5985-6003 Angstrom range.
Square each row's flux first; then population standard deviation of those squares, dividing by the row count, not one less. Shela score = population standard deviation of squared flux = 105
